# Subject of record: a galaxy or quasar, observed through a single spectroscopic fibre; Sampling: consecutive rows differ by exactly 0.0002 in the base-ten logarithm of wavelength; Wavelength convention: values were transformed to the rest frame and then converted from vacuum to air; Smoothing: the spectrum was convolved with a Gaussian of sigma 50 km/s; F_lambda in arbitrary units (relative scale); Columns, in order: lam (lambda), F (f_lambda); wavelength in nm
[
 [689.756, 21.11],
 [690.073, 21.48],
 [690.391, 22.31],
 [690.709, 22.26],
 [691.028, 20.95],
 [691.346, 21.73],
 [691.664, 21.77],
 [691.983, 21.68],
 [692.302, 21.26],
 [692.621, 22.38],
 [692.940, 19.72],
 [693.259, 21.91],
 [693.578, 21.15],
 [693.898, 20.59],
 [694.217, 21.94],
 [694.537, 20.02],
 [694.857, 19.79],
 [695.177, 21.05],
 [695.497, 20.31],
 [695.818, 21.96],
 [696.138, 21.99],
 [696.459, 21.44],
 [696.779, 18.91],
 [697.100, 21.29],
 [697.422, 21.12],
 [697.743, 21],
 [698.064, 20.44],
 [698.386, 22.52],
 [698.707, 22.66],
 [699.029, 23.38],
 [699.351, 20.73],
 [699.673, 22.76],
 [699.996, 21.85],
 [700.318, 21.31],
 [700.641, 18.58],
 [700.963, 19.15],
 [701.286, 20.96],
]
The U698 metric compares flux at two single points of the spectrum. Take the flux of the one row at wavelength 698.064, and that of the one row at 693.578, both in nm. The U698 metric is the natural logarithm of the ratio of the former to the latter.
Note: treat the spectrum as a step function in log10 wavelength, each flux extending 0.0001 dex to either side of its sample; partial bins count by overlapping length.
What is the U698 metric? -0.034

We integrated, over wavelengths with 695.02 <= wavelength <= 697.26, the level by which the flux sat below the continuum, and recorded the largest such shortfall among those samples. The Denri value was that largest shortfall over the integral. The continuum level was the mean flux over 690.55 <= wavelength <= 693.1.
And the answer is 2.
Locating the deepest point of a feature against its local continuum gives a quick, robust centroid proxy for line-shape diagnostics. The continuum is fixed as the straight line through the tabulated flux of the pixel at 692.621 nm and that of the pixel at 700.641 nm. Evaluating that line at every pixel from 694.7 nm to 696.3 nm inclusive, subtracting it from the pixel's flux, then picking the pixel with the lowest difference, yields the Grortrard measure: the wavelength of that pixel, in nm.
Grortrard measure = 694.857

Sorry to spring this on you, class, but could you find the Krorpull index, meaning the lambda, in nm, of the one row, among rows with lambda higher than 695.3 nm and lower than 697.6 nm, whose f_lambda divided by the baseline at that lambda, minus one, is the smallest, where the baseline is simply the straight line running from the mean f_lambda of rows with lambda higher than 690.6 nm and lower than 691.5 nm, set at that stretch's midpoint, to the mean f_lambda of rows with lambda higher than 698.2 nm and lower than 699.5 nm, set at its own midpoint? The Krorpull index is 696.779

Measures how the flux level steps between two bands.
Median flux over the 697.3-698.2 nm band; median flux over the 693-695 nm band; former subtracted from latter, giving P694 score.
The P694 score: -0.1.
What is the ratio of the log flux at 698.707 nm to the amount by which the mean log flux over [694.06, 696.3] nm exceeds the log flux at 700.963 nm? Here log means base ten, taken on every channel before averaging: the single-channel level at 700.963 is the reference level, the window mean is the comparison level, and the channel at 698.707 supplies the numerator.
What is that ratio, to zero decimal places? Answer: 34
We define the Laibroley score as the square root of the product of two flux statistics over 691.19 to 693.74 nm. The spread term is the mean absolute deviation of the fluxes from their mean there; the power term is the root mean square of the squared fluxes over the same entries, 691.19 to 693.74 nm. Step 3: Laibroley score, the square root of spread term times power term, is 16.0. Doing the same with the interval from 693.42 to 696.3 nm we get 17.7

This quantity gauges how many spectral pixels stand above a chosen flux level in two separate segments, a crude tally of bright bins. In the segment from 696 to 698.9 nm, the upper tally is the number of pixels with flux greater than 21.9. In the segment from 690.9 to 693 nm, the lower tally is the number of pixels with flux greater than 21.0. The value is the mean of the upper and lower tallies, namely 4.0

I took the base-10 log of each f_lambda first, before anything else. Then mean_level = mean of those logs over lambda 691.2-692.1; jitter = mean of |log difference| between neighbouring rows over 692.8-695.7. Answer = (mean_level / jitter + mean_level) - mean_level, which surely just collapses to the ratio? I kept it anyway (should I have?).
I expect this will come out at 57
